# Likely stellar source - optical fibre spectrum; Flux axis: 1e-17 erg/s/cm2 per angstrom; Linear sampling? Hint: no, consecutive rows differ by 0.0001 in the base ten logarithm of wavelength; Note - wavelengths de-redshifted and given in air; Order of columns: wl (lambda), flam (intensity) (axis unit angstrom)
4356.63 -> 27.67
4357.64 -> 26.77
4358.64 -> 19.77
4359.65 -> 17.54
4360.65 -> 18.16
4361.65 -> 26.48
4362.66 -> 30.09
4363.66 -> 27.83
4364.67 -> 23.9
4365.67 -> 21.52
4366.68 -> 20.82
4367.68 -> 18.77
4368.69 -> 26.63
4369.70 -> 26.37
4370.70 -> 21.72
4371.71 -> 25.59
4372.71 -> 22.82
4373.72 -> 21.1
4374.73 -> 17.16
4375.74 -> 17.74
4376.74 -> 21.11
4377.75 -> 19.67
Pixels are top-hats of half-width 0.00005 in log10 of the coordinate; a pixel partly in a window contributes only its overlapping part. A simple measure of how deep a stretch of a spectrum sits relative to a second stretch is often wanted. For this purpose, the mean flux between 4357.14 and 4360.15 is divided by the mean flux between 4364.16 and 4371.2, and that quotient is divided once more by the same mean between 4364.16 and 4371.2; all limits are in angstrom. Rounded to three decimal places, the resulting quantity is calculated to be 0.041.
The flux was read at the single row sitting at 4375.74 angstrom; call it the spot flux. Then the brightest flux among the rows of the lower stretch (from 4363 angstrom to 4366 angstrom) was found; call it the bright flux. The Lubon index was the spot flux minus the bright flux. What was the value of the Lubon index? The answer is -10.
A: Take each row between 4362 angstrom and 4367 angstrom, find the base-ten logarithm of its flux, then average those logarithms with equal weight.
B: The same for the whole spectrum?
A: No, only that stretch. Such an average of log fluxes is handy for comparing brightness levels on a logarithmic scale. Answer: 1.39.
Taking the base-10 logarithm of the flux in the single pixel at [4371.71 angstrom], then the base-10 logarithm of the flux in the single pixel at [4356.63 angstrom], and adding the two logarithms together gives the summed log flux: 2.85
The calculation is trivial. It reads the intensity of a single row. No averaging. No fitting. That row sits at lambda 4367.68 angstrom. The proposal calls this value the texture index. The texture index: 18.77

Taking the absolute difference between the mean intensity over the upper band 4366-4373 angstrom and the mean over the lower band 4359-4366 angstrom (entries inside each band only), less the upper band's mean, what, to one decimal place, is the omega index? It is -22.8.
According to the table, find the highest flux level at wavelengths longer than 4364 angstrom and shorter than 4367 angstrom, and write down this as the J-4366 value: 23.9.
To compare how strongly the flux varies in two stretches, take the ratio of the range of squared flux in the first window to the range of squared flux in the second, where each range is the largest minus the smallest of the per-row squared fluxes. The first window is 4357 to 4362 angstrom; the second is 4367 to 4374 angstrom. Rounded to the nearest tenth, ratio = 1.1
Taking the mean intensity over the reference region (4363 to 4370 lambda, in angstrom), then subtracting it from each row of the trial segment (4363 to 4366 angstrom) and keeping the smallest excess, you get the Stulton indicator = -2.2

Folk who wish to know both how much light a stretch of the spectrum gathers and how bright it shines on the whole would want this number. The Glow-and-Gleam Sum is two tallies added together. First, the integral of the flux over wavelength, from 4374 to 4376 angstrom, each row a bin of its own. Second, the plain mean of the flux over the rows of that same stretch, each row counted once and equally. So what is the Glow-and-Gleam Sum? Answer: 53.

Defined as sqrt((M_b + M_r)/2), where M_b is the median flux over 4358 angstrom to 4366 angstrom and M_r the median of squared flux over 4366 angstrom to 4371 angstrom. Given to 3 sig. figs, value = 15.7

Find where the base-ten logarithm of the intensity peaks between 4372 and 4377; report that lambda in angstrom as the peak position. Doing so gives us 4372.71 angstrom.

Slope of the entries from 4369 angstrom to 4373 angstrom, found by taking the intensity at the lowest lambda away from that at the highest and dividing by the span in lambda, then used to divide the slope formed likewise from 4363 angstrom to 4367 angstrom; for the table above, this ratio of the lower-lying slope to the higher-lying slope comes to 2.0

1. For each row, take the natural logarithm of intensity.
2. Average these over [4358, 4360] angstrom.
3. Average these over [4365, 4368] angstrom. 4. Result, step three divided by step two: 1.03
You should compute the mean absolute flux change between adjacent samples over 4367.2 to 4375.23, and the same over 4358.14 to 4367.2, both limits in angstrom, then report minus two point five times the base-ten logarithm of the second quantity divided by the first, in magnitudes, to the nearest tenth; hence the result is 0.2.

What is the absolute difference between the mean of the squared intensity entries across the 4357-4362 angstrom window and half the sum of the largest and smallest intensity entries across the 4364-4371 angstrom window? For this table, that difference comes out 467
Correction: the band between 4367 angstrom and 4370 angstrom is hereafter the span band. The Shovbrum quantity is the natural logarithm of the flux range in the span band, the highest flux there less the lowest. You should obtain 2.06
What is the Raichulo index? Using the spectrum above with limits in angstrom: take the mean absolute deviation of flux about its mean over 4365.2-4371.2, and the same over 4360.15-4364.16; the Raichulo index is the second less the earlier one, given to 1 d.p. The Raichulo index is 1.2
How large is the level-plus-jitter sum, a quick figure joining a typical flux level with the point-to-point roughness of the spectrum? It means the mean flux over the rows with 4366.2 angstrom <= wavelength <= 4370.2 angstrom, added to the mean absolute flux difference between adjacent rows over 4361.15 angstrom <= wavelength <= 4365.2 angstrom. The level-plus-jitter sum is 26.4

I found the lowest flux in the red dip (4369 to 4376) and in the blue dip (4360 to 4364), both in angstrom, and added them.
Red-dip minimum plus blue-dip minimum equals 35.3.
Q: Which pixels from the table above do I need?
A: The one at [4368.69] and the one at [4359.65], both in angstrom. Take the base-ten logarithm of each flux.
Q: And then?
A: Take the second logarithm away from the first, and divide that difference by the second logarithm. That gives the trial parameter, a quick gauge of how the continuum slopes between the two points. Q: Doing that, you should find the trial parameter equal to 0.15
